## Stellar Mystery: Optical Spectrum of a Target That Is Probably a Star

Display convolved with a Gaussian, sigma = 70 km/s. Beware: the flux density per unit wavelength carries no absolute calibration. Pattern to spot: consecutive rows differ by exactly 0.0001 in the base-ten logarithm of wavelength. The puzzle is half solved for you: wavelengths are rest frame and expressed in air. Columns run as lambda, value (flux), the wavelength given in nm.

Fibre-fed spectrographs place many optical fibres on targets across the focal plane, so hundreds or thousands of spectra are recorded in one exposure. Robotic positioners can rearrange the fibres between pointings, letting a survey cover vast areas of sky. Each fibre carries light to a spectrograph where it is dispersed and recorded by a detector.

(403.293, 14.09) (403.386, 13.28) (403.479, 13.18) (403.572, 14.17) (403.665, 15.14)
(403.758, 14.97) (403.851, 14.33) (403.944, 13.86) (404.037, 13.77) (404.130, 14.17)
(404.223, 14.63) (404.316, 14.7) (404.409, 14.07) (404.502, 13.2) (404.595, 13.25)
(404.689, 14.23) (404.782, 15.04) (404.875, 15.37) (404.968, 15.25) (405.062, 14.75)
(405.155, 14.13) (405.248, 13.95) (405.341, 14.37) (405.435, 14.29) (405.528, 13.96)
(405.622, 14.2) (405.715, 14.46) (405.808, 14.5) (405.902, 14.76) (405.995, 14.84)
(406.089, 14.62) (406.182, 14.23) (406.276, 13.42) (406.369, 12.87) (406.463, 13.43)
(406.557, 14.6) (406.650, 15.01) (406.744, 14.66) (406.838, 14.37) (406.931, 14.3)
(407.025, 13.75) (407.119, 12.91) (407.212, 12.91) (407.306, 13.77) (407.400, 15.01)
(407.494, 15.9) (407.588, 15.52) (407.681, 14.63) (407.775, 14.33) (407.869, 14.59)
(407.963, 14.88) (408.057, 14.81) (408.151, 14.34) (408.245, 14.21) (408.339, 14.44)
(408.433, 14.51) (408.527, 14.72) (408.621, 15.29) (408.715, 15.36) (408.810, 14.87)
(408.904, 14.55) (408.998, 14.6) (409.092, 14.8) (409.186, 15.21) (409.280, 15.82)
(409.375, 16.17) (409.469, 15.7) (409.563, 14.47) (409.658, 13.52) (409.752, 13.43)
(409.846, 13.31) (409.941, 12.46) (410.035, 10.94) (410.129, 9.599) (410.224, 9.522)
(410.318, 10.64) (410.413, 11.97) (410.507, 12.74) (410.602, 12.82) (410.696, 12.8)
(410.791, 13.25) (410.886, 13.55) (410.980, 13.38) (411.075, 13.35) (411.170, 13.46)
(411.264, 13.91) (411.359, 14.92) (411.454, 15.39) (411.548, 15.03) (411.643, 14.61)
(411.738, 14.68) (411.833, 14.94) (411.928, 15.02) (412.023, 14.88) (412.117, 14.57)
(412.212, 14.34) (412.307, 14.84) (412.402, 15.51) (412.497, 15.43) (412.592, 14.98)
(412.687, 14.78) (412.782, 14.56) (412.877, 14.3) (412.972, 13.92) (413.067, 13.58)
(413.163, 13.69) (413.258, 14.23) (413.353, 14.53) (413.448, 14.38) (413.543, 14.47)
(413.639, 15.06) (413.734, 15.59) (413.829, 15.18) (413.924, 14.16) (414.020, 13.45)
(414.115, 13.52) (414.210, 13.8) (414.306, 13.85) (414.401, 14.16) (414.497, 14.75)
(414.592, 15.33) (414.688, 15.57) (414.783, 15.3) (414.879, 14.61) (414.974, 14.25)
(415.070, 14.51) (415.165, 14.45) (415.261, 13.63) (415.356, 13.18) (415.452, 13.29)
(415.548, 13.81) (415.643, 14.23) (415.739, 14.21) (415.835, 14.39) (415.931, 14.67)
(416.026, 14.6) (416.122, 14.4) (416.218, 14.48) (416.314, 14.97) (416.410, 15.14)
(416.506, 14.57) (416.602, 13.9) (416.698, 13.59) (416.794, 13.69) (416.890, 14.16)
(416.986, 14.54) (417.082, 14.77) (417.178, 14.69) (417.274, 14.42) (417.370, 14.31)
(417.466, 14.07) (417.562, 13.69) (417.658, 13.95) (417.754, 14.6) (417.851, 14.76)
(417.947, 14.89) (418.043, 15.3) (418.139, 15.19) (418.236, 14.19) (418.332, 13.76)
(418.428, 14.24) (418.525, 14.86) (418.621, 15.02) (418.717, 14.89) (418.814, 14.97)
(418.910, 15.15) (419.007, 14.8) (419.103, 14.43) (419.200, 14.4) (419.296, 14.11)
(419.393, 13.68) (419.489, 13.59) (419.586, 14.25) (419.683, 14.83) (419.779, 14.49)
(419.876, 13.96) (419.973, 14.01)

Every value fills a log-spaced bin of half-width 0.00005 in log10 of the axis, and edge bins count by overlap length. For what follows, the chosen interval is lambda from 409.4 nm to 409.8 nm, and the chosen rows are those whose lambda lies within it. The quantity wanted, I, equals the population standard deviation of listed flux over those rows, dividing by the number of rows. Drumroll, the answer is 0.92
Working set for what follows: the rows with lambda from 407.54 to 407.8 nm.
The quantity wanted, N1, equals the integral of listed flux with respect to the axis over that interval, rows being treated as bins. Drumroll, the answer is 3.88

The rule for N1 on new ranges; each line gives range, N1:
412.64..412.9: 3.79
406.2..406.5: 3.99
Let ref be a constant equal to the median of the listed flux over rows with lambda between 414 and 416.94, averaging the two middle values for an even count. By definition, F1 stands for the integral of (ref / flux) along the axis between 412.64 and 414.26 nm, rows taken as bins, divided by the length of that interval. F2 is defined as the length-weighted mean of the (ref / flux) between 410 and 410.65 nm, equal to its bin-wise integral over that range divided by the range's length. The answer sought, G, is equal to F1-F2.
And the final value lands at -0.29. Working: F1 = 1.00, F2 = 1.29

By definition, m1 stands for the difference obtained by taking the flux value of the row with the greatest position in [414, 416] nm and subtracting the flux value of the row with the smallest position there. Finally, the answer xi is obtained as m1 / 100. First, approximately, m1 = 1.2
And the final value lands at 0.012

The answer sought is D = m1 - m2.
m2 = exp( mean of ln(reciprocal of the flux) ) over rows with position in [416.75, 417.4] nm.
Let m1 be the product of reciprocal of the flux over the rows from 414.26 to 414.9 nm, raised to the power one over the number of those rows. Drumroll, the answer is -0.0020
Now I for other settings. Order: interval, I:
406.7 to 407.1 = 0.33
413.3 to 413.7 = 0.27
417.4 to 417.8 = 0.33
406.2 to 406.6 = 0.63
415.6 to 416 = 0.18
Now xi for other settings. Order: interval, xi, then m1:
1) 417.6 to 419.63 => 0.003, 0.3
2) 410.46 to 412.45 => 0.028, 2.8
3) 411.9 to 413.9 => 0.002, 0.2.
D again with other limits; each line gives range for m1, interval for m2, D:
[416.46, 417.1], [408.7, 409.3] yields 0.0040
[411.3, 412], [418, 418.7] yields -0.0014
